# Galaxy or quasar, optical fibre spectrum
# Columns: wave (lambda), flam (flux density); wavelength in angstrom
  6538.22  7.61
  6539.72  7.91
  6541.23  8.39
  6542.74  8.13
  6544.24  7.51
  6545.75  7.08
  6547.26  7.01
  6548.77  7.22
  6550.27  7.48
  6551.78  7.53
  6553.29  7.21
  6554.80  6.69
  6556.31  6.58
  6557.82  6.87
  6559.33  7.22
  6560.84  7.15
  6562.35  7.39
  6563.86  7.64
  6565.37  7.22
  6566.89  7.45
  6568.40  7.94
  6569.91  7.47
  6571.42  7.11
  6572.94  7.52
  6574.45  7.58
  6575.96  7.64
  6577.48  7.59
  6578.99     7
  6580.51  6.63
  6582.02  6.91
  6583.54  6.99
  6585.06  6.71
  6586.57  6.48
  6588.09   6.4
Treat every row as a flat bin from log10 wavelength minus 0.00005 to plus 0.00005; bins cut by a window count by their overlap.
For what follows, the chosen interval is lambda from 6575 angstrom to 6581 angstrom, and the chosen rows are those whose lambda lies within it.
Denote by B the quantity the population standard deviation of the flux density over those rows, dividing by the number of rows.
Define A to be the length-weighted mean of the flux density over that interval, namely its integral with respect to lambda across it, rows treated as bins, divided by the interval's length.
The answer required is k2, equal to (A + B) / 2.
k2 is 3.84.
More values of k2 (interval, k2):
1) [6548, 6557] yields 3.74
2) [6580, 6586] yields 3.48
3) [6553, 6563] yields 3.64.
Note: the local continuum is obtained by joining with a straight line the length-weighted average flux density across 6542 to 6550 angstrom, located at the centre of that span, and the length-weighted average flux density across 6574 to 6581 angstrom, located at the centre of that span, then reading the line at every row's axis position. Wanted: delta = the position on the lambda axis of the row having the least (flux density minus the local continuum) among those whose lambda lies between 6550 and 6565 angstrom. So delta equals 6556.31 angstrom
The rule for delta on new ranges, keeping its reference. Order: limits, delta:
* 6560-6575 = 6571.42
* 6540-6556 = 6554.80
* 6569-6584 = 6580.51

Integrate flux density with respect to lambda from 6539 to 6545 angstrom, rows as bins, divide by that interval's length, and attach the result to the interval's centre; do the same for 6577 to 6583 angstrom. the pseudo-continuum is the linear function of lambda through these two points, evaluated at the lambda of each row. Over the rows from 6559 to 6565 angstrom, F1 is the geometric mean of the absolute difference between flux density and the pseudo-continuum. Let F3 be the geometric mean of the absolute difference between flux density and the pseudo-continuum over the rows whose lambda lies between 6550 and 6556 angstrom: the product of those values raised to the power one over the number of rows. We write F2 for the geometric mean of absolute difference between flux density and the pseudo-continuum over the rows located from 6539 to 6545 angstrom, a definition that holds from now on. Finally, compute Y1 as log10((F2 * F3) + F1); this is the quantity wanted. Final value -0.52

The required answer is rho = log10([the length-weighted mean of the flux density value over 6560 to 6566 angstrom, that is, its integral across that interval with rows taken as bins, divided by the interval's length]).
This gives 0.867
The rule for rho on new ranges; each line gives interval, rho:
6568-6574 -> 0.875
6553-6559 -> 0.835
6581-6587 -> 0.832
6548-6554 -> 0.867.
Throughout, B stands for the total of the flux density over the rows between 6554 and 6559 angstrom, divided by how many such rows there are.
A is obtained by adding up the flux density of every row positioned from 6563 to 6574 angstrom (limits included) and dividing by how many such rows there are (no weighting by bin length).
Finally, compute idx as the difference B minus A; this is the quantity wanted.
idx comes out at -0.77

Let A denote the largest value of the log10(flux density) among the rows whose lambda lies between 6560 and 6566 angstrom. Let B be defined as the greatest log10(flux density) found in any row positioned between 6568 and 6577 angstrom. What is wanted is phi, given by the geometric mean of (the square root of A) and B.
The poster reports 0.920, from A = 0.883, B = 0.90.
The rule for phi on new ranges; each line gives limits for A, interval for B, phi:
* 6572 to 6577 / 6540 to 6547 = 0.932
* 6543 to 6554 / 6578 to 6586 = 0.890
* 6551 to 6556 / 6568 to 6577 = 0.918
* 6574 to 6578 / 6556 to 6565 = 0.911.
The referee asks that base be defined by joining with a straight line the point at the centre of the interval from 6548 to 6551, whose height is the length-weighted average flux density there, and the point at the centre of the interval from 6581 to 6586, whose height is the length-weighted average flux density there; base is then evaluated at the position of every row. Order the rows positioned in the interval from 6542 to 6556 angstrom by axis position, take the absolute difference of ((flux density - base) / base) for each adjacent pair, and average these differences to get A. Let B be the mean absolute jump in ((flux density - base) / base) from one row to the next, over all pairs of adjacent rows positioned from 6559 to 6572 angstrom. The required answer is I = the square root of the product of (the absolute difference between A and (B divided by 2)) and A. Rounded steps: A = 0.0413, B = 0.0445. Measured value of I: 0.0280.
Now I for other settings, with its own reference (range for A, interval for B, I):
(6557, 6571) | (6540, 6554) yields 0.0346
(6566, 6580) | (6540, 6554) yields 0.0340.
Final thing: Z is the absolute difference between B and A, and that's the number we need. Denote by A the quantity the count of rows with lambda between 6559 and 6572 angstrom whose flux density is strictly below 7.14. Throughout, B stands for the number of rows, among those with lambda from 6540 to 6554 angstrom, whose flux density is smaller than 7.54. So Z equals 6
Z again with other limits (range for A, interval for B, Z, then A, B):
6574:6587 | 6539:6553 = 0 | 6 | 6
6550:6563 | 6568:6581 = 2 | 3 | 5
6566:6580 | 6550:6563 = 7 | 2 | 9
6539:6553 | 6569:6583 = 4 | 2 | 6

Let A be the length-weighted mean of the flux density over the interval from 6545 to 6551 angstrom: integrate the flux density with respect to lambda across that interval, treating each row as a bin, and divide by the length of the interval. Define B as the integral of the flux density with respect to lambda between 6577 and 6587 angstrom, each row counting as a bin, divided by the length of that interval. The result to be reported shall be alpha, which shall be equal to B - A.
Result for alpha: -0.30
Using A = 7.2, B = 6.90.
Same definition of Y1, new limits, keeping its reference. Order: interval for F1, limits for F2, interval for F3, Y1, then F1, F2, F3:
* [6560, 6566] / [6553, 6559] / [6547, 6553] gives -0.32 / 0.17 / 0.76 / 0.41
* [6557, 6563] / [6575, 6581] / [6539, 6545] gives -0.49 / 0.27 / 0.24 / 0.24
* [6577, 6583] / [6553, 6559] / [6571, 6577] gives -0.44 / 0.13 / 0.76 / 0.31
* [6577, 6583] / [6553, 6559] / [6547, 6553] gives -0.36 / 0.13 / 0.76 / 0.41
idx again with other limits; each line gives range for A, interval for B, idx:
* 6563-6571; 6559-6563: -0.29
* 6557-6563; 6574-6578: 0.45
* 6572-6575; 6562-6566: -0.13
